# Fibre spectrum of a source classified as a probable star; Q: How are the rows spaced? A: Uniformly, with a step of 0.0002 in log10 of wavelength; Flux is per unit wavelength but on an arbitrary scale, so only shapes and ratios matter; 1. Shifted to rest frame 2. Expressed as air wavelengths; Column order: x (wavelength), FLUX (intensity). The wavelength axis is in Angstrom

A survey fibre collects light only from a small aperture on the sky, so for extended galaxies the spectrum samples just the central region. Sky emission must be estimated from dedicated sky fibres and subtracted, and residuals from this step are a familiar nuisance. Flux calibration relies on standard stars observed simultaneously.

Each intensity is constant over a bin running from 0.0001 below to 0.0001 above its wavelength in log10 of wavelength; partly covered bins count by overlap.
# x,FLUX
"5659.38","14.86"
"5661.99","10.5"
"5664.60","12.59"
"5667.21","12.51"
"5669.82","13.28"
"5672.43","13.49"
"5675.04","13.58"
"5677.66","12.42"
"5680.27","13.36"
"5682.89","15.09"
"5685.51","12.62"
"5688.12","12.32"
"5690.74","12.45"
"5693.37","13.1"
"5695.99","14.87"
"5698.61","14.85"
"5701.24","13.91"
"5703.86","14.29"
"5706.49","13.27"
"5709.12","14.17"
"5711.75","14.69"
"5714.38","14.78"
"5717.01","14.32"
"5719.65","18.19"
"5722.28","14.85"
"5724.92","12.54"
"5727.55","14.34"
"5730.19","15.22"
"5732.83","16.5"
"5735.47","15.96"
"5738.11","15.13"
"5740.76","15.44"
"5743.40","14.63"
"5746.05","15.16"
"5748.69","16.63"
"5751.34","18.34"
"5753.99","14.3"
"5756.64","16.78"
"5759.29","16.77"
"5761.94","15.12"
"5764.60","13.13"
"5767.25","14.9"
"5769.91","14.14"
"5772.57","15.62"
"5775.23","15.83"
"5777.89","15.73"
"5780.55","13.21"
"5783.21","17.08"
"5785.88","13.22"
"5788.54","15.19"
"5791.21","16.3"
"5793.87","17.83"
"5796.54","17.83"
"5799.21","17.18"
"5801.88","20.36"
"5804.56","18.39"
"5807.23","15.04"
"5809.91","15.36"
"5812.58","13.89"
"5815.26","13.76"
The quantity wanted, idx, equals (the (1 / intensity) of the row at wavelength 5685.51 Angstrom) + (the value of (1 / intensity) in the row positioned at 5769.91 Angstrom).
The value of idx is 0.150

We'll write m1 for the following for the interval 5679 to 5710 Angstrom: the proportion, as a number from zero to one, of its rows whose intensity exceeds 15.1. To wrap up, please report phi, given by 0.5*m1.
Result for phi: 0.00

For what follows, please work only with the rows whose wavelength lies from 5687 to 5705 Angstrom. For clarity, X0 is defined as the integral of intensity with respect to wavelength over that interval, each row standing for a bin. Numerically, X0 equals 246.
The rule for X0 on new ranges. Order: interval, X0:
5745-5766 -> 332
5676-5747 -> 1021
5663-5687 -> 316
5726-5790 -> 982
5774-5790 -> 241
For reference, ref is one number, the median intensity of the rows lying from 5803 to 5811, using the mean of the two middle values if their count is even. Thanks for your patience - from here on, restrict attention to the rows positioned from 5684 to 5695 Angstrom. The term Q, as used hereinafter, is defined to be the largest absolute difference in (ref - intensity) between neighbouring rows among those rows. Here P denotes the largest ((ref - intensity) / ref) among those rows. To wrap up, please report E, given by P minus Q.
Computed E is -0.5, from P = 0.20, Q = 1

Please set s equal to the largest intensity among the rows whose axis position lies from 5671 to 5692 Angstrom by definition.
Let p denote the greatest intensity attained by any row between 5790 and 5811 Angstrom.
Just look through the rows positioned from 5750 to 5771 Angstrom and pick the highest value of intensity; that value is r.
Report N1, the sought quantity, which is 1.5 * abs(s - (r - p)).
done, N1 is 26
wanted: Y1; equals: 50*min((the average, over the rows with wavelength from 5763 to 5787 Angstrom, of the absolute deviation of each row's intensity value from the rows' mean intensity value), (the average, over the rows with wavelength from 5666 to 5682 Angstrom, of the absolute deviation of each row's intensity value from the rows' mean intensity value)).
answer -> 21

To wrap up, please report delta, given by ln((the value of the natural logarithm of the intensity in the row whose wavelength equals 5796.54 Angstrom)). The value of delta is 1.06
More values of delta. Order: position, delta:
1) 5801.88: 1.10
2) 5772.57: 1.01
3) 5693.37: 0.94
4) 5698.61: 0.99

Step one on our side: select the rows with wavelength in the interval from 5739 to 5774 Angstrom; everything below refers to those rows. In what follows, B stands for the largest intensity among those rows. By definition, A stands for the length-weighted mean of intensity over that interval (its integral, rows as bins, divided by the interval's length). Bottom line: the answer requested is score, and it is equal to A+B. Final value 34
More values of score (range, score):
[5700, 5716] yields 29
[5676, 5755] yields 33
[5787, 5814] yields 37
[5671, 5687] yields 29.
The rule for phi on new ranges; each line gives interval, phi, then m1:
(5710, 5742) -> 0.25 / 0.50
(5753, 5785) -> 0.29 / 0.58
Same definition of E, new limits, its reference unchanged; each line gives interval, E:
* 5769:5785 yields -3.7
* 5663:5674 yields -0.6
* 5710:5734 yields -3.7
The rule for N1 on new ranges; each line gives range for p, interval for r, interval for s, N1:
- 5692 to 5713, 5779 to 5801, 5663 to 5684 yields 18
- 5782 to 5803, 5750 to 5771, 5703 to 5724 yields 30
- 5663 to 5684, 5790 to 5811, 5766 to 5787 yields 18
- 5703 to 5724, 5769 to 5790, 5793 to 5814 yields 32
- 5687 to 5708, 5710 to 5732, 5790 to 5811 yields 26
